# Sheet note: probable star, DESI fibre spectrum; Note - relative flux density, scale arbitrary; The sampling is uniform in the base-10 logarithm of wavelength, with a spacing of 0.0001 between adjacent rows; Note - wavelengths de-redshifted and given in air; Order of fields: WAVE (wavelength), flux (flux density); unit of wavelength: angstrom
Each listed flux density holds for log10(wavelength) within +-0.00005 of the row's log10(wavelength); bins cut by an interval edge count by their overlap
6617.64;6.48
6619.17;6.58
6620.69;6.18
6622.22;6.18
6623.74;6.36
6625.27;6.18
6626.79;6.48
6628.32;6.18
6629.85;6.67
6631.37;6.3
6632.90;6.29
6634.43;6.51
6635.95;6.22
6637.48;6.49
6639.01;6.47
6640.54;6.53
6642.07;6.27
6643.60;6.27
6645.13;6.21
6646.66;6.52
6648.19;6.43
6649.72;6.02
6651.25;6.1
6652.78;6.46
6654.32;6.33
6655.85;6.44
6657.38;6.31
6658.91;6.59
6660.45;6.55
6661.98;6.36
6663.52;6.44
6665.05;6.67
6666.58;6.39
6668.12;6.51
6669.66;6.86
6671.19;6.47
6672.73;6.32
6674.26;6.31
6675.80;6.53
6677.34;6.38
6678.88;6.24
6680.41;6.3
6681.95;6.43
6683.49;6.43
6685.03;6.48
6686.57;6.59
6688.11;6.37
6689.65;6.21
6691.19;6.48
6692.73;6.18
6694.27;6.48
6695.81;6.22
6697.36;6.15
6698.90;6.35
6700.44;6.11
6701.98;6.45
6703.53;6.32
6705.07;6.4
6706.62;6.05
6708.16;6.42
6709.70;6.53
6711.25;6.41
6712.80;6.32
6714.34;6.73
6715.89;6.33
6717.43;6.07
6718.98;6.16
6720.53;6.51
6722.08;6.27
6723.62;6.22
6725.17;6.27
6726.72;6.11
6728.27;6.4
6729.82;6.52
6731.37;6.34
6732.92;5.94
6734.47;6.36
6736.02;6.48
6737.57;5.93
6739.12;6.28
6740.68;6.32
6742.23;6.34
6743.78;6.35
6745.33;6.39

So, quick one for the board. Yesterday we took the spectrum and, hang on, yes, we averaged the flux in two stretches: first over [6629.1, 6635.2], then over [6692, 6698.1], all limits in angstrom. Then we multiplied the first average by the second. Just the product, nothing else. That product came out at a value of 40.3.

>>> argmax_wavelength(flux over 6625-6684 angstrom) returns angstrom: 6669.66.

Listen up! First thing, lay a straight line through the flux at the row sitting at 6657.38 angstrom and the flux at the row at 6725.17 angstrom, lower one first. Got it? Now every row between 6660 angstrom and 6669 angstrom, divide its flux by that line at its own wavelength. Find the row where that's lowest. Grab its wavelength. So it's 6661.98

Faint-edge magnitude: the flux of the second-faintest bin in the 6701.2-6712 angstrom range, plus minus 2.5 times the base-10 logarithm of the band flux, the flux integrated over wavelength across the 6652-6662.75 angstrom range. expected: 1.72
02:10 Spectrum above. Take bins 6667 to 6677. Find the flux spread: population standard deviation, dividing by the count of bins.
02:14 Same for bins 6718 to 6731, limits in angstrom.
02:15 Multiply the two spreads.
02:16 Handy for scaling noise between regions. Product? 0.026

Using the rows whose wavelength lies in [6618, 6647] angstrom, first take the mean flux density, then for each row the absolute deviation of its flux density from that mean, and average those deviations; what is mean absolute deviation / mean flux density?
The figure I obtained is 0.0223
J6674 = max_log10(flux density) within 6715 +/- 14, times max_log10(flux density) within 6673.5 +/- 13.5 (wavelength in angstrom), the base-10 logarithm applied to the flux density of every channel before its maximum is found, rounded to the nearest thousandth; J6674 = 0.692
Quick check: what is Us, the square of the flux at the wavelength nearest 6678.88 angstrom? 38.9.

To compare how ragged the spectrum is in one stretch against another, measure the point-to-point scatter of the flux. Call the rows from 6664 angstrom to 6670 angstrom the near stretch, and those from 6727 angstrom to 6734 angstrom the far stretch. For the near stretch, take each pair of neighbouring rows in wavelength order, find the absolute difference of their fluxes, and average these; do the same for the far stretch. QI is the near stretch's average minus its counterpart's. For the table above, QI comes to 0.02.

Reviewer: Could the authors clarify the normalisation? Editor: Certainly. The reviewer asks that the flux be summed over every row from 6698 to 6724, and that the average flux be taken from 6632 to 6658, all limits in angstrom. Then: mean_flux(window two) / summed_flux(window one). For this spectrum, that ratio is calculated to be 0.0589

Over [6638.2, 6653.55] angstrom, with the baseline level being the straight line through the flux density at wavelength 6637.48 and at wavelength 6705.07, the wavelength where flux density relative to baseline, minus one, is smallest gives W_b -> 6649.72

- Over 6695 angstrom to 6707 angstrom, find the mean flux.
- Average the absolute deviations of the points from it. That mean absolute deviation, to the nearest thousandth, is 0.124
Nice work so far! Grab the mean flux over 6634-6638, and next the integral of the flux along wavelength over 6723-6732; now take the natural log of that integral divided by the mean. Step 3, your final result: 2.2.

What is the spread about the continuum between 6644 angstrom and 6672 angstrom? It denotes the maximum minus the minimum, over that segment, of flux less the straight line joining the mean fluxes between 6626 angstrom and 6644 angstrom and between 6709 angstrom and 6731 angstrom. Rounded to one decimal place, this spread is 0.9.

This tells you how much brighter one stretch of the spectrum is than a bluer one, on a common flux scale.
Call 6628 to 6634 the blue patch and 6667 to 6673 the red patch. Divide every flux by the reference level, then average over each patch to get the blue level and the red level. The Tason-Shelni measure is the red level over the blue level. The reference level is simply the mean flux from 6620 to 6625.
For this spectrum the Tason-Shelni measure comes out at 1.03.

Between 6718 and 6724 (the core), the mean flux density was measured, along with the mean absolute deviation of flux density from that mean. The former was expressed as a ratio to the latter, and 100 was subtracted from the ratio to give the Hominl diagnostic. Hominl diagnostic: -43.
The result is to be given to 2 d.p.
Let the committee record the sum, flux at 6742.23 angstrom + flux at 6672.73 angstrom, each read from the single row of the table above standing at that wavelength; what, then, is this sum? 12.66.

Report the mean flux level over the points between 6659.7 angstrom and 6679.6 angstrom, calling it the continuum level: 6.46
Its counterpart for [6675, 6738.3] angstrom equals 6.33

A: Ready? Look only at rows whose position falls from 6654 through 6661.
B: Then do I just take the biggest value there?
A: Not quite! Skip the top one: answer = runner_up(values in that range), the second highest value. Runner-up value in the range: 6.55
